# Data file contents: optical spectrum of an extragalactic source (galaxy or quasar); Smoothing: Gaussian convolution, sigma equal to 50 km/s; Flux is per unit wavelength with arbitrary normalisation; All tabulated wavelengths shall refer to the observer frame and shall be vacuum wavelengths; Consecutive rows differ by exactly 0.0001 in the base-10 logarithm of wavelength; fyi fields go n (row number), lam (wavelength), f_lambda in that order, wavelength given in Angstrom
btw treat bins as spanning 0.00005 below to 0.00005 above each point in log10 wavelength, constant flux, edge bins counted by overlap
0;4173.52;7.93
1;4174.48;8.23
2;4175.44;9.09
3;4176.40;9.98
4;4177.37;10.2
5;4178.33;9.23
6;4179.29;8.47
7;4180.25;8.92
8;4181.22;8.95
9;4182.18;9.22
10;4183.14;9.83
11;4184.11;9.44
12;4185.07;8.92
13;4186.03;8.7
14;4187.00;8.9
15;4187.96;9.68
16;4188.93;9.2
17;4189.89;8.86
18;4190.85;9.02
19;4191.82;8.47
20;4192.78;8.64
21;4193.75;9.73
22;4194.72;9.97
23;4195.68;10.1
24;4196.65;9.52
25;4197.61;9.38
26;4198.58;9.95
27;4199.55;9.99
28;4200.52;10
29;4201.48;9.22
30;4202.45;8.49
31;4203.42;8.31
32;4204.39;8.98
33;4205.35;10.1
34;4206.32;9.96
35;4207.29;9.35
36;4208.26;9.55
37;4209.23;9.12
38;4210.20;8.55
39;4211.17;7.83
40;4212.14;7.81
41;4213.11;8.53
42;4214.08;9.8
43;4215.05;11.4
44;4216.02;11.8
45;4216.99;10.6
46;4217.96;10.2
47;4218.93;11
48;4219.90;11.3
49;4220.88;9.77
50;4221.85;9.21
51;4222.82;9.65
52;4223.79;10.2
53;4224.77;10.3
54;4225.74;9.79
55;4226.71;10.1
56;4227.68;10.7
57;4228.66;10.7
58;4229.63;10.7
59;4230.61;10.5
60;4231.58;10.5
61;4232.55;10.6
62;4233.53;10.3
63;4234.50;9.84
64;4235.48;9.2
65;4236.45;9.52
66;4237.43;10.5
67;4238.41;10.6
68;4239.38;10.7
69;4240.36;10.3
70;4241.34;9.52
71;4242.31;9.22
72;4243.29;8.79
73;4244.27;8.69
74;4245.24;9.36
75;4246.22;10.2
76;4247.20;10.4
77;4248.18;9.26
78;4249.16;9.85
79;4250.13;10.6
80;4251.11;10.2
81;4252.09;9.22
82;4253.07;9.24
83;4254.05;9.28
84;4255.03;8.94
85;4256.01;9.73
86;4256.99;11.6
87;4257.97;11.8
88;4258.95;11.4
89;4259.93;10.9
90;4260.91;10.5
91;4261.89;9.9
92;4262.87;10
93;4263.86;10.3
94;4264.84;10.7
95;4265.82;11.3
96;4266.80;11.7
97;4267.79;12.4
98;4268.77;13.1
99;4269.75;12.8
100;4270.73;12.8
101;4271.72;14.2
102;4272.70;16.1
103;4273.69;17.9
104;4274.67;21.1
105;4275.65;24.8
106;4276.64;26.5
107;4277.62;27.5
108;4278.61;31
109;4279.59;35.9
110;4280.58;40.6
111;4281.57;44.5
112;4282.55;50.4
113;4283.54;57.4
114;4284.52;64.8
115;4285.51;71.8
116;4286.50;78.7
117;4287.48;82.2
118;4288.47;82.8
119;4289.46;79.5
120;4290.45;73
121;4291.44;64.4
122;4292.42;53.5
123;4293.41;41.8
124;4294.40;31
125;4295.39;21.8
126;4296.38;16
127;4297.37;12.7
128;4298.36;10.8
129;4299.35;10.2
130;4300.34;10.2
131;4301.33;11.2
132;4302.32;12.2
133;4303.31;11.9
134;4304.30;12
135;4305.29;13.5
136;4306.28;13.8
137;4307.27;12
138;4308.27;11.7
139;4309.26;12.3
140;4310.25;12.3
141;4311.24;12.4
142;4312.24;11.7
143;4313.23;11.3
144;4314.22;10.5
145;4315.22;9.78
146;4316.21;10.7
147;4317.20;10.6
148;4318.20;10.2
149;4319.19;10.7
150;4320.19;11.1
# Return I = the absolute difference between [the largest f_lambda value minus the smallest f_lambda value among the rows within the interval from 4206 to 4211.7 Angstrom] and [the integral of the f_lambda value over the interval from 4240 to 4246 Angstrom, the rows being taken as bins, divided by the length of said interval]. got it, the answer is 7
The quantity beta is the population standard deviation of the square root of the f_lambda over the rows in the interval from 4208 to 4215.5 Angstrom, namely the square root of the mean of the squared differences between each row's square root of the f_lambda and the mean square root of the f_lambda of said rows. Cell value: 0.18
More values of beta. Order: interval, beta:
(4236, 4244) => 0.11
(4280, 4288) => 0.94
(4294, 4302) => 0.80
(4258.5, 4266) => 0.08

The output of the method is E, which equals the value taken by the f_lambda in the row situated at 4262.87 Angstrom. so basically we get 10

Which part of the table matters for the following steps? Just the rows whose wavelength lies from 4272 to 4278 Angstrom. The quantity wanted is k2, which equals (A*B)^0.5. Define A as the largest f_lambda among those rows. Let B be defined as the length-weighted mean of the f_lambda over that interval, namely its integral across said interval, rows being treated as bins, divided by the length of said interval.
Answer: 25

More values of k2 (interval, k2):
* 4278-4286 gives 59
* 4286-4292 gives 80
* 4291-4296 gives 52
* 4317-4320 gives 11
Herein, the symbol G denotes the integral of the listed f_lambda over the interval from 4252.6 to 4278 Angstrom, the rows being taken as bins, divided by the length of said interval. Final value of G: 13.7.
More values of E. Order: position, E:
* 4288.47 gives 82.8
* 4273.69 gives 17.9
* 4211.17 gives 7.83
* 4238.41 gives 10.6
